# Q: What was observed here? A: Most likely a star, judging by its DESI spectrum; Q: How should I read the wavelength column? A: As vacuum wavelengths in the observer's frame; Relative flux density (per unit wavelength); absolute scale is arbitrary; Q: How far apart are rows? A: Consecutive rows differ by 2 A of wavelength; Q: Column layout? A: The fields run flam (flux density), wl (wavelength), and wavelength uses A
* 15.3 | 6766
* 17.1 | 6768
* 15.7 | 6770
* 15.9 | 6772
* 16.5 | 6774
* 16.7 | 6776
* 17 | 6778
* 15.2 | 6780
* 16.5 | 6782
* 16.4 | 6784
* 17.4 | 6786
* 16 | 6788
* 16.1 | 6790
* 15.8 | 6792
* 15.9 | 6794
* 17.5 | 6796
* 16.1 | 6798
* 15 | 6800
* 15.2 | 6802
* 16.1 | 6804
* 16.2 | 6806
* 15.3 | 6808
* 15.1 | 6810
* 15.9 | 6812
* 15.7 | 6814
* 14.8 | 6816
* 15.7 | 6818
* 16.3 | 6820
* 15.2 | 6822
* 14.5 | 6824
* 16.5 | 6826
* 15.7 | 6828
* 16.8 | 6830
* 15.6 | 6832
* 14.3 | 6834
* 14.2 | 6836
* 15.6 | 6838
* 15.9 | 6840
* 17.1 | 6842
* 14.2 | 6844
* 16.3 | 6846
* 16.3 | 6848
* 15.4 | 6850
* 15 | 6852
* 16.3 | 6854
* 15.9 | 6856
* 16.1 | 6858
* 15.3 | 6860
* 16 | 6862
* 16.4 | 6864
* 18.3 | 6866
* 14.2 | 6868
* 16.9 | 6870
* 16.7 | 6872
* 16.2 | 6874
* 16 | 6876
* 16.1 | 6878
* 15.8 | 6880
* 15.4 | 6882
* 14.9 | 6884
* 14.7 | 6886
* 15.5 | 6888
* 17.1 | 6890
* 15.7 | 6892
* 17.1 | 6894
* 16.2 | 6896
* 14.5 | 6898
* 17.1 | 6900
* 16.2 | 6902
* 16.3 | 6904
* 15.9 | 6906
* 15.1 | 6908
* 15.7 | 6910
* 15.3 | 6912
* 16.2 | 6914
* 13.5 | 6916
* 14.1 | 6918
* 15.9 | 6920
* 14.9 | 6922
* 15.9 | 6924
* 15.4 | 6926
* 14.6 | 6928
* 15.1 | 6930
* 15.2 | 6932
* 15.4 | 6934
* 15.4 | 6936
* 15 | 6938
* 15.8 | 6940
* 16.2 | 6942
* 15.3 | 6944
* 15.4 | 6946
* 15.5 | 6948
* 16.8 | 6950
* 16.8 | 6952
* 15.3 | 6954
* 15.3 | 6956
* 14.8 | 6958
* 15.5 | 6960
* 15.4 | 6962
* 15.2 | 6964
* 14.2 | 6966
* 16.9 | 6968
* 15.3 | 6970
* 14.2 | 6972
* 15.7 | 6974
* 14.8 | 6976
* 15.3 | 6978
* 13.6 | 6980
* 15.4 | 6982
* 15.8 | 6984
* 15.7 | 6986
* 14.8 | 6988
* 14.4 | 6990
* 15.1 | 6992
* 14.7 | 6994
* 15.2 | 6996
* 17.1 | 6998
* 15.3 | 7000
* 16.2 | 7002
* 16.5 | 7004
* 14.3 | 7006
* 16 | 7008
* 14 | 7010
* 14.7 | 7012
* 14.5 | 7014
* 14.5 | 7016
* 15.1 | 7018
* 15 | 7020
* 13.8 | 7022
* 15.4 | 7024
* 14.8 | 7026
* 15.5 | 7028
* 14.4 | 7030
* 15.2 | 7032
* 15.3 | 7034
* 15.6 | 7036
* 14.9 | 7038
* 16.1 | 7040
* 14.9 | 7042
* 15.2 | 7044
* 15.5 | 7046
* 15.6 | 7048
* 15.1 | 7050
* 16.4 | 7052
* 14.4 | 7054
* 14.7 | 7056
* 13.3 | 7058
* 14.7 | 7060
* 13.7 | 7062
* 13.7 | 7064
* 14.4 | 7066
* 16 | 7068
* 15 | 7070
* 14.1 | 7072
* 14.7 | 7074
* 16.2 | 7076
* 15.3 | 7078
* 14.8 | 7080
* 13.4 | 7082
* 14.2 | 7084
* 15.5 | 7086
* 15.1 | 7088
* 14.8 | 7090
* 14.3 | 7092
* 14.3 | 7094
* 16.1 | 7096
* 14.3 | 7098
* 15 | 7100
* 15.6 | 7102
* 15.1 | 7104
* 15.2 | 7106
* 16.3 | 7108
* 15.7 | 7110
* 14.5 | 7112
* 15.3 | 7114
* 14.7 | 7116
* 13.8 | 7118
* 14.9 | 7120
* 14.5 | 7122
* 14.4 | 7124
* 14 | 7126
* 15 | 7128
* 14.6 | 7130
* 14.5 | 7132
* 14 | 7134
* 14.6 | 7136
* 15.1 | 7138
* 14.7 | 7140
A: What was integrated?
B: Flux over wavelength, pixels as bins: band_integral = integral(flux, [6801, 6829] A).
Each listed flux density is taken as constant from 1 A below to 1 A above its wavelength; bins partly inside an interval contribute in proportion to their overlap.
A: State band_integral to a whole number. 436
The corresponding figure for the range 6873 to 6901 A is 445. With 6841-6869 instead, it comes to 446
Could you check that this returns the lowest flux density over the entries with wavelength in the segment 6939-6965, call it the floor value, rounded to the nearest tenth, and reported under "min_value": 14.8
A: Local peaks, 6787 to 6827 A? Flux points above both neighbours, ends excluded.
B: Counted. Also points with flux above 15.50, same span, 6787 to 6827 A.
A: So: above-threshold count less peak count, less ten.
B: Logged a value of -2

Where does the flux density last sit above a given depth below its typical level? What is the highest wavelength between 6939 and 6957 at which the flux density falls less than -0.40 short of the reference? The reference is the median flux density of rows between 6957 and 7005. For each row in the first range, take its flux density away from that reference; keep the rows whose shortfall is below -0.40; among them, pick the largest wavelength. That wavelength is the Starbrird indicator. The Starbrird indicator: 6952 A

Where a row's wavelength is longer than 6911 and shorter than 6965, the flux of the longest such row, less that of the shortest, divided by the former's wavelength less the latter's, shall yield 0.00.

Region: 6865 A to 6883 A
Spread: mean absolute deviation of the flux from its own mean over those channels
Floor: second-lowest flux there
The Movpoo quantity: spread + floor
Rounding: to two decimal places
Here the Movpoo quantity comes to 16.15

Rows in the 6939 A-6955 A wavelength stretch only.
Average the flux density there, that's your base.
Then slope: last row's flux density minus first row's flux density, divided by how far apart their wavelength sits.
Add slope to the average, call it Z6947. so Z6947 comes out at 15.9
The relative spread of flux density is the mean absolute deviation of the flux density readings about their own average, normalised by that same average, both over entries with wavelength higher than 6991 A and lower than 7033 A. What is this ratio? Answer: 0.040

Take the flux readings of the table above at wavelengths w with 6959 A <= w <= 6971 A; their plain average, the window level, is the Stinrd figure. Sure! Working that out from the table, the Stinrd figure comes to 15.4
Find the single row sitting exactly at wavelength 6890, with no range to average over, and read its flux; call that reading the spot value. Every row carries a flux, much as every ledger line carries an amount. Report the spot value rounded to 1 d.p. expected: 17.1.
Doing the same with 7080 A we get 14.8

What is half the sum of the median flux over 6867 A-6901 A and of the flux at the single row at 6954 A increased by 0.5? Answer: 15.9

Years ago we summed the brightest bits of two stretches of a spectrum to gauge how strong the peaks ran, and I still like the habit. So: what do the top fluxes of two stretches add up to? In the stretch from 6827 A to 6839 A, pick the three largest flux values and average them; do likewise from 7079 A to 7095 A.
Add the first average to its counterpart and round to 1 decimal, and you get 31.2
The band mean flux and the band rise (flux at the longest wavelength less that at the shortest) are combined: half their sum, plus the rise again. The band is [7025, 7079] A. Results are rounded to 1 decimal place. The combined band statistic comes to 8.2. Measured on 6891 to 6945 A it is 7.2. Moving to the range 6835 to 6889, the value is 9.9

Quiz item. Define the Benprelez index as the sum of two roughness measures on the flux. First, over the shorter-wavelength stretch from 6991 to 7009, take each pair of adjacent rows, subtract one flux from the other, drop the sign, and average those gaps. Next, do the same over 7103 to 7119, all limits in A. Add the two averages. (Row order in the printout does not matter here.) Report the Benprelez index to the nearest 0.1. 2.0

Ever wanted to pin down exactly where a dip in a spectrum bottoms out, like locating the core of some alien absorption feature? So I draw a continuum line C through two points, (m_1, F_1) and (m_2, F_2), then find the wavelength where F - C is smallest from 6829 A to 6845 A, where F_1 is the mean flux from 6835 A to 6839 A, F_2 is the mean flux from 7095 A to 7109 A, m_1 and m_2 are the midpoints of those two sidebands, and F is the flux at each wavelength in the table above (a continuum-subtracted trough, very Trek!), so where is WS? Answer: 6844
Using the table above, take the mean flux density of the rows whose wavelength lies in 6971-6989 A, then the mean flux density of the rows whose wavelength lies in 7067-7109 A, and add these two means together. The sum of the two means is 30.0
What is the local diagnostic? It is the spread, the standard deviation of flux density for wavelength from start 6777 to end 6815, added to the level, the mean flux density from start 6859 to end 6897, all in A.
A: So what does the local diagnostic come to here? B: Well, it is 16.7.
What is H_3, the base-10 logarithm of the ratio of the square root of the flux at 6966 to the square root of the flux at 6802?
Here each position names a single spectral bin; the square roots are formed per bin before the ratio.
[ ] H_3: -0.015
